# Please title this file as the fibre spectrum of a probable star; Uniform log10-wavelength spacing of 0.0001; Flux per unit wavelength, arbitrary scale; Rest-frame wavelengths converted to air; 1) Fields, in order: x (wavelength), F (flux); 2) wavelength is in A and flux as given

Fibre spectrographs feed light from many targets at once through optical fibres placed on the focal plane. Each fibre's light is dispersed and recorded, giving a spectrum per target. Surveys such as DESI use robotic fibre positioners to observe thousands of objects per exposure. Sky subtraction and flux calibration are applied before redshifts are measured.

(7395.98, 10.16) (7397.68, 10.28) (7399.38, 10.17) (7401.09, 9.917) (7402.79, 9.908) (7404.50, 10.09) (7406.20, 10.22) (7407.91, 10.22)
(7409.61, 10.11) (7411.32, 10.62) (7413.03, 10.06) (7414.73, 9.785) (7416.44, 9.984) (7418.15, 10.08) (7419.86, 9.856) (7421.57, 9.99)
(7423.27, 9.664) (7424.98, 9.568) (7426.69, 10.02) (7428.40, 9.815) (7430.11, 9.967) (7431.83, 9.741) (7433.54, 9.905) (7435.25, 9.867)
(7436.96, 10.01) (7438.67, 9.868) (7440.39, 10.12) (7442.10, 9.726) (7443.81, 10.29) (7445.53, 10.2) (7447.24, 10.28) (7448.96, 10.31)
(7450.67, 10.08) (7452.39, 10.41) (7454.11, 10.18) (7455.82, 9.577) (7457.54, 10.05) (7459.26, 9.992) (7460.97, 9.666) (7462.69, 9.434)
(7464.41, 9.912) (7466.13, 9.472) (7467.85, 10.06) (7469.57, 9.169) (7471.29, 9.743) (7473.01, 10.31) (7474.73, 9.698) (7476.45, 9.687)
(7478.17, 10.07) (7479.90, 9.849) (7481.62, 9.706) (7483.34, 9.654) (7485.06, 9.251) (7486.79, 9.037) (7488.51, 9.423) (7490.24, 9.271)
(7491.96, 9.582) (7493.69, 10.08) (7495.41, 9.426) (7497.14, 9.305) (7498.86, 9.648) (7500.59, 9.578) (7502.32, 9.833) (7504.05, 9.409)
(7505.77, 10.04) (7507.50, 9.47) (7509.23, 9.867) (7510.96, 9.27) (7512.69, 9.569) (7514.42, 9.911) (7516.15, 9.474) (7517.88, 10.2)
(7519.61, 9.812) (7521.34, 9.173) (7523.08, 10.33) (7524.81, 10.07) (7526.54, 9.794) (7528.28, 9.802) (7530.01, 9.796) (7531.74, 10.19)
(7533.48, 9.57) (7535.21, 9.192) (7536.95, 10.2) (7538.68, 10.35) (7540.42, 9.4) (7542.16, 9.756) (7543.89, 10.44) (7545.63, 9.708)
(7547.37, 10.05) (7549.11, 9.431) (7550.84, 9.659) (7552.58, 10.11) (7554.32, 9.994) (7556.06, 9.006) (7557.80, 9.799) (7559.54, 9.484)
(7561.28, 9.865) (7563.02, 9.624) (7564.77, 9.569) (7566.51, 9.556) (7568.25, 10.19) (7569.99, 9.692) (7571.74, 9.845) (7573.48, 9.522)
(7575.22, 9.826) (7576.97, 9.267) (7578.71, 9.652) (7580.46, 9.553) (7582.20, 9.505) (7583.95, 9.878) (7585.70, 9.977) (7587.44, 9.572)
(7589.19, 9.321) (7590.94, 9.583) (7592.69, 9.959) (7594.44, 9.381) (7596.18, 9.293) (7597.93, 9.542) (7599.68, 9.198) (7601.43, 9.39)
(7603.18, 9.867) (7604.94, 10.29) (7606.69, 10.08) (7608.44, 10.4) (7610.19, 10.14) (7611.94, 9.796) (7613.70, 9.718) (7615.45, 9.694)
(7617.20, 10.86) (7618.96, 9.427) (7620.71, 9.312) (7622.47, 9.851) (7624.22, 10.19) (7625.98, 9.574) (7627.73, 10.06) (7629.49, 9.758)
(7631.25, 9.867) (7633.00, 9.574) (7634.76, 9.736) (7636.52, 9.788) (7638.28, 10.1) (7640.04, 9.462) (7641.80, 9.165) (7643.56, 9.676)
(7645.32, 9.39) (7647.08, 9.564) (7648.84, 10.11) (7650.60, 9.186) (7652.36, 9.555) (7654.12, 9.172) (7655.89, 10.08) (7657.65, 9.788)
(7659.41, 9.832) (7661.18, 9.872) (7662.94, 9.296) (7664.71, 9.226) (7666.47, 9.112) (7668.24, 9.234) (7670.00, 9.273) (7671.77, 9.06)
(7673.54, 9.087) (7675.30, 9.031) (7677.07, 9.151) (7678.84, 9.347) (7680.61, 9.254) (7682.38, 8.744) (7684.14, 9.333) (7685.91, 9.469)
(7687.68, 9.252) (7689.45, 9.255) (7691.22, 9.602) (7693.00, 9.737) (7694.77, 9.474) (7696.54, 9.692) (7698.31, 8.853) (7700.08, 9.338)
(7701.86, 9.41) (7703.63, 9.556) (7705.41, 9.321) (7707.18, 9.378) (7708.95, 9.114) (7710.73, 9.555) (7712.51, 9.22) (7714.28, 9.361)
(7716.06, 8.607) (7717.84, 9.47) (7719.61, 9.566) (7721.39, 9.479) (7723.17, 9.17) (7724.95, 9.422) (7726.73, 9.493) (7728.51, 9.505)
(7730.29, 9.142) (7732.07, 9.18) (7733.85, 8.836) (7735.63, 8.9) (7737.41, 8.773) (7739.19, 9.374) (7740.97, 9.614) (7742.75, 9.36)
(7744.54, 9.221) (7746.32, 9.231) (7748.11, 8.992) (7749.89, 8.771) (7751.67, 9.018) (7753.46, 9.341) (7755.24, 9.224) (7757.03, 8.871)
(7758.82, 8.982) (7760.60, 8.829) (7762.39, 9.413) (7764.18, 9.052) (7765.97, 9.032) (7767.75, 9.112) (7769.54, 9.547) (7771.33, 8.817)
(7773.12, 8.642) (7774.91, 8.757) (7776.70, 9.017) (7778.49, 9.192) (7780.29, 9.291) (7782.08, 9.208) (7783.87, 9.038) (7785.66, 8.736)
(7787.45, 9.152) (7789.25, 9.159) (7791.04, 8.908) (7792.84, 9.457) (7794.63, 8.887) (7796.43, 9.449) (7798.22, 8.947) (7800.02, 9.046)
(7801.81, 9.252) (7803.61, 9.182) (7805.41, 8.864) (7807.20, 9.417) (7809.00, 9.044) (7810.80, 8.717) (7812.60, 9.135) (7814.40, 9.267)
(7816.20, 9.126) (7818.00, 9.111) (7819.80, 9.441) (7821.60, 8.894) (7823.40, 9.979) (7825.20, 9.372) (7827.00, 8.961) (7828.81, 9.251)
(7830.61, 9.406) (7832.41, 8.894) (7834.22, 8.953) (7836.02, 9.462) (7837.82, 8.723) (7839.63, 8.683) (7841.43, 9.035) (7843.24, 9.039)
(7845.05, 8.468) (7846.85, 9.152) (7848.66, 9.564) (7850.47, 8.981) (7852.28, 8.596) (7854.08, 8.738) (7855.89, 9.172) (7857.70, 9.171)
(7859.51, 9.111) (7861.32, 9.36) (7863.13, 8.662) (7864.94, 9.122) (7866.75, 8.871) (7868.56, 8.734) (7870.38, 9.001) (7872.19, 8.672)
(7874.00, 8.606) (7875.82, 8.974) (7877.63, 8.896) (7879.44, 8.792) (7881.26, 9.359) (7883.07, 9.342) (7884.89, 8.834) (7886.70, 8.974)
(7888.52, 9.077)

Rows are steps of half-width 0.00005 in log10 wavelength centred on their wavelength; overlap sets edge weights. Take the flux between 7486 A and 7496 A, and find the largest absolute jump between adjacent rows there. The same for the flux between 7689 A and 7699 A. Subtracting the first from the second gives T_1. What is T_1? 0.2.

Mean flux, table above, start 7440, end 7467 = 10.0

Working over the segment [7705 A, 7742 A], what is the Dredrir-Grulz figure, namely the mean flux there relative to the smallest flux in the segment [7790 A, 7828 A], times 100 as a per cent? 106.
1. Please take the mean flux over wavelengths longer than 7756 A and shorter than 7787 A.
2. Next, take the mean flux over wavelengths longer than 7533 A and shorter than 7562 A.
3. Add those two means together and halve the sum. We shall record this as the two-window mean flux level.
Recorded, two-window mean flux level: 9.40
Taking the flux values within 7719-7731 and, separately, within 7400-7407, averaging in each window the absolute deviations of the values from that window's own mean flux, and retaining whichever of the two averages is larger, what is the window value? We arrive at 0.14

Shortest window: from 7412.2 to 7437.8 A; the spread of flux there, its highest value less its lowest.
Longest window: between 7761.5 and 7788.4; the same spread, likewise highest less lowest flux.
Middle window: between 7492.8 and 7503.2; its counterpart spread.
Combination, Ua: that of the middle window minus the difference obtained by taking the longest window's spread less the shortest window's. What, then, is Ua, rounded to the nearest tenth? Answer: 0.4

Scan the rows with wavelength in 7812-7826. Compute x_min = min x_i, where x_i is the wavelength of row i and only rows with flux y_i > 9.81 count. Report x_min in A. 7823.40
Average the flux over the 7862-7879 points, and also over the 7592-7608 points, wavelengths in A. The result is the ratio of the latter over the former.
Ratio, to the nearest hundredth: 1.09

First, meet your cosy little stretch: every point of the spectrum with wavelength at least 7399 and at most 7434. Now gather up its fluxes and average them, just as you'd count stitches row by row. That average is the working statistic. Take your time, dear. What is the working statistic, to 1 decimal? 10.0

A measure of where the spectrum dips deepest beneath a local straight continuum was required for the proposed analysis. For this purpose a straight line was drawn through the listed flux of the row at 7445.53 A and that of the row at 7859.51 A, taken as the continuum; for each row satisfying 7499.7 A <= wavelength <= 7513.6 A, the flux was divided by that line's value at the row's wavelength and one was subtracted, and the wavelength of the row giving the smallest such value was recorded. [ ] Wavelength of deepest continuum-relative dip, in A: 7510.96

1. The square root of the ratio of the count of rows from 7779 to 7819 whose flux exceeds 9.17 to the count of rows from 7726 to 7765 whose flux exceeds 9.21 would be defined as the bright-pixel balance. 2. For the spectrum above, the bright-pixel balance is 0.89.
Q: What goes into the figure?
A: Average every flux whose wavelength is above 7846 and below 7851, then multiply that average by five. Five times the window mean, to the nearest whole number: 46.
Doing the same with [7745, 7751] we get 45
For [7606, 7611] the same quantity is 51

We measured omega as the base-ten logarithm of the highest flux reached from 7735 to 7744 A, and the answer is 0.98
